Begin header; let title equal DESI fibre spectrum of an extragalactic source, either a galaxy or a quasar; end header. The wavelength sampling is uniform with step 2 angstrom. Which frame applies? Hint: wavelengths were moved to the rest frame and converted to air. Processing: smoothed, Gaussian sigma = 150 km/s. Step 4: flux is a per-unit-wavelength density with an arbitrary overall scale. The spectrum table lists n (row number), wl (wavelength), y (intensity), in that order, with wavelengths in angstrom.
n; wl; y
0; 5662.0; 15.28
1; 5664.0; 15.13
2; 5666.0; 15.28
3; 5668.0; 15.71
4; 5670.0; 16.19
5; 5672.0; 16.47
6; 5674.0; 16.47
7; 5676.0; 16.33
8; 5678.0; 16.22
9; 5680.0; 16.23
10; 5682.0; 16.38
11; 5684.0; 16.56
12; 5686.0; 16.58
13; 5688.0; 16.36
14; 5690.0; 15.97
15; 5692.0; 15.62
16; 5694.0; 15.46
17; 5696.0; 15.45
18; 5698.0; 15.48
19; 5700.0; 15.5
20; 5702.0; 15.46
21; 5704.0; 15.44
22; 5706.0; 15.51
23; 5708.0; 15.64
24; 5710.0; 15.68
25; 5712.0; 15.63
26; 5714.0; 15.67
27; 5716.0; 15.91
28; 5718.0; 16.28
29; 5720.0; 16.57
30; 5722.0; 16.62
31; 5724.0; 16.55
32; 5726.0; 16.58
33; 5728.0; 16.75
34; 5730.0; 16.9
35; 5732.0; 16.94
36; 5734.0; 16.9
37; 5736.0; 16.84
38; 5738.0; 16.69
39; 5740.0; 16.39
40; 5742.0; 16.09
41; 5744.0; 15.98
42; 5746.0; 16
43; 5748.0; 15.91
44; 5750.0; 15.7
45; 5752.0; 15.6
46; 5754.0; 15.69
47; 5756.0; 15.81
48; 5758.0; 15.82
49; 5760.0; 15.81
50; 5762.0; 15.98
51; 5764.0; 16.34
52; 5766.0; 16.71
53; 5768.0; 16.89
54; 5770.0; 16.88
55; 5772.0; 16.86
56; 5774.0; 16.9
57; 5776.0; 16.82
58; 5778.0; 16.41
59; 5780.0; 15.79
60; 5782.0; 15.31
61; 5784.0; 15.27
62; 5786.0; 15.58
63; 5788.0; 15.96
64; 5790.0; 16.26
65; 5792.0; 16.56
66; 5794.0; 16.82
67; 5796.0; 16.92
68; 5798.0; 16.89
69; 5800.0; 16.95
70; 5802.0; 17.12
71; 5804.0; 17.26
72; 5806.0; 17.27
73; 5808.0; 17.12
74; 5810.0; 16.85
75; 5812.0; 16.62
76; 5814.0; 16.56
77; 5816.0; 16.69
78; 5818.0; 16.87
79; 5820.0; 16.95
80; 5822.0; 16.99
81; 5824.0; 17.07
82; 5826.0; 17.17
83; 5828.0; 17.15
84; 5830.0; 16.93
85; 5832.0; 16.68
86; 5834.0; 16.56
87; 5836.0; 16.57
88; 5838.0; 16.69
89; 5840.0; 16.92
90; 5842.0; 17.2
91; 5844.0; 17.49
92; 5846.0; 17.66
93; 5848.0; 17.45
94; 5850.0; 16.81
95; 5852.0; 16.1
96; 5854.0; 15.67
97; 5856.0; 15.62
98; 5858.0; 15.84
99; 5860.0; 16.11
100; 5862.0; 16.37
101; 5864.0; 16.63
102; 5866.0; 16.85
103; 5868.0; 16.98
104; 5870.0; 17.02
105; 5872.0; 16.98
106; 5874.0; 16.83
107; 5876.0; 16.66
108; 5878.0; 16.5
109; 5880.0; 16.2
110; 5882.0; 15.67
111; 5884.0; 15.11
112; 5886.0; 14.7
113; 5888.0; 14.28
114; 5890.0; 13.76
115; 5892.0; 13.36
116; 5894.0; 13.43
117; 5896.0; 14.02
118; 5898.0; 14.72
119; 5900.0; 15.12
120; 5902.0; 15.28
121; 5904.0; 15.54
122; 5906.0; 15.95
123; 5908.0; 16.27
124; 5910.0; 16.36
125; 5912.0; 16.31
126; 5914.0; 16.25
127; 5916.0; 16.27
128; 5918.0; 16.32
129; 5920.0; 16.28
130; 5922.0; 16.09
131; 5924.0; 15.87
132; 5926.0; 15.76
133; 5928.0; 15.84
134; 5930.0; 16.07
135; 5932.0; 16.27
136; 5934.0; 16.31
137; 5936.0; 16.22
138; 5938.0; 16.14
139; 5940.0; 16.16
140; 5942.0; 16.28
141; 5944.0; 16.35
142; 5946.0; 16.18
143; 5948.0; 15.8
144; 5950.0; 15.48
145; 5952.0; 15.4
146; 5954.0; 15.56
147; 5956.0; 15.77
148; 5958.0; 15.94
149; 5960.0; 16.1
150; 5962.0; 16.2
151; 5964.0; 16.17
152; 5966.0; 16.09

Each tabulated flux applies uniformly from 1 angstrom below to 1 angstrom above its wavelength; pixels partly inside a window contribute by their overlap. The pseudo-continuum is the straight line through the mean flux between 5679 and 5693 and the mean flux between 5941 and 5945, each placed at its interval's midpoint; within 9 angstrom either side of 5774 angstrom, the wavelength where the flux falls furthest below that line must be 5782.0 angstrom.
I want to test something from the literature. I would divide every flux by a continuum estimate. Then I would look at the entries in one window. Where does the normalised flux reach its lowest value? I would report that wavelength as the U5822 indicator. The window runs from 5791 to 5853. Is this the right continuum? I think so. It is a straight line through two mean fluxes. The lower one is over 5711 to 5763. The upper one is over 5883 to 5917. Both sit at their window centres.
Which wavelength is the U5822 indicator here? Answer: 5852.0 angstrom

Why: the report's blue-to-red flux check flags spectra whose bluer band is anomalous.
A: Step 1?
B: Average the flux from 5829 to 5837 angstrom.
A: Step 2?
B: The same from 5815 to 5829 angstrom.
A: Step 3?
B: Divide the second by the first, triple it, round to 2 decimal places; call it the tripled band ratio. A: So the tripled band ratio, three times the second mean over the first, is 3.05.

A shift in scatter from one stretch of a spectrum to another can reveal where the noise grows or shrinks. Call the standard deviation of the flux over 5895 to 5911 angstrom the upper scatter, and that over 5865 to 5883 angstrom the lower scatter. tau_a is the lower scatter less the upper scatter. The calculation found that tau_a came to -0.3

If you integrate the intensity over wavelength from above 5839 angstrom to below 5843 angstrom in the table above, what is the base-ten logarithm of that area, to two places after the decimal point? 1.83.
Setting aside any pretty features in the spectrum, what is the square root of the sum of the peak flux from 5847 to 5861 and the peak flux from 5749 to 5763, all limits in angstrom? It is 5.78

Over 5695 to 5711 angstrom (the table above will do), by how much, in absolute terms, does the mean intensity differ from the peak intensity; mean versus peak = 0.16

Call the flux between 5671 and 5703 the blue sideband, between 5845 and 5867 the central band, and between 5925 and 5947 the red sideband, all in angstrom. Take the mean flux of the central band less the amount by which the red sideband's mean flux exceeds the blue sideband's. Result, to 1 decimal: 16.4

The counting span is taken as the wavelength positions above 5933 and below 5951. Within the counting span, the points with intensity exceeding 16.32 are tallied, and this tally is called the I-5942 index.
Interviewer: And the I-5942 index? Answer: 1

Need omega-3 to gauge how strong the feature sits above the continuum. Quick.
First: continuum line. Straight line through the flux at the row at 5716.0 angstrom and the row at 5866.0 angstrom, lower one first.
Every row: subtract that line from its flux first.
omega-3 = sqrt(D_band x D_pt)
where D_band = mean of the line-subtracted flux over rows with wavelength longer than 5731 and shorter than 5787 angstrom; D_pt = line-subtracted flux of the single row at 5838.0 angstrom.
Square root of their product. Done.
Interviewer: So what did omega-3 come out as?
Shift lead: 0.02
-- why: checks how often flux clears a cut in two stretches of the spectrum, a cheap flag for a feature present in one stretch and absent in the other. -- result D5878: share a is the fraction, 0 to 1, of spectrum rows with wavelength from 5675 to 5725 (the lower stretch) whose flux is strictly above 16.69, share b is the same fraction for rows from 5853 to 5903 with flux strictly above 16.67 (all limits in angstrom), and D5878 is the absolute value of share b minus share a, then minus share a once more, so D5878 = 0.20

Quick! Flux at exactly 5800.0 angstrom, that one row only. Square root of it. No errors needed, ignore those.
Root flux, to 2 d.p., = 4.12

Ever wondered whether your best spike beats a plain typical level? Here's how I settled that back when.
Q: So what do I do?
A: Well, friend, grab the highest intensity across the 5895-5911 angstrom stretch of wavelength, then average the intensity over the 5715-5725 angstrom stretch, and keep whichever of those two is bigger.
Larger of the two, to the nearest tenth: 16.4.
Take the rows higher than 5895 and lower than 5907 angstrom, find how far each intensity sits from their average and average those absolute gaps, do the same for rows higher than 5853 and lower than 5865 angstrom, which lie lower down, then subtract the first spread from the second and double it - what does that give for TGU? -0.32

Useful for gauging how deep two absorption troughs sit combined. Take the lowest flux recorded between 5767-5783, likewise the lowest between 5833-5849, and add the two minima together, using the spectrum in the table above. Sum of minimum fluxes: 31.9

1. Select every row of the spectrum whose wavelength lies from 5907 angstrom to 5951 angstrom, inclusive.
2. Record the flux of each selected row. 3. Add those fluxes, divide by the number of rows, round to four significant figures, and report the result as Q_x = 16.13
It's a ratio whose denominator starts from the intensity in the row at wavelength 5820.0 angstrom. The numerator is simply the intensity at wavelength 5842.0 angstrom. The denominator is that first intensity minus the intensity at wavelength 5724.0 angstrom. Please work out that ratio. 43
